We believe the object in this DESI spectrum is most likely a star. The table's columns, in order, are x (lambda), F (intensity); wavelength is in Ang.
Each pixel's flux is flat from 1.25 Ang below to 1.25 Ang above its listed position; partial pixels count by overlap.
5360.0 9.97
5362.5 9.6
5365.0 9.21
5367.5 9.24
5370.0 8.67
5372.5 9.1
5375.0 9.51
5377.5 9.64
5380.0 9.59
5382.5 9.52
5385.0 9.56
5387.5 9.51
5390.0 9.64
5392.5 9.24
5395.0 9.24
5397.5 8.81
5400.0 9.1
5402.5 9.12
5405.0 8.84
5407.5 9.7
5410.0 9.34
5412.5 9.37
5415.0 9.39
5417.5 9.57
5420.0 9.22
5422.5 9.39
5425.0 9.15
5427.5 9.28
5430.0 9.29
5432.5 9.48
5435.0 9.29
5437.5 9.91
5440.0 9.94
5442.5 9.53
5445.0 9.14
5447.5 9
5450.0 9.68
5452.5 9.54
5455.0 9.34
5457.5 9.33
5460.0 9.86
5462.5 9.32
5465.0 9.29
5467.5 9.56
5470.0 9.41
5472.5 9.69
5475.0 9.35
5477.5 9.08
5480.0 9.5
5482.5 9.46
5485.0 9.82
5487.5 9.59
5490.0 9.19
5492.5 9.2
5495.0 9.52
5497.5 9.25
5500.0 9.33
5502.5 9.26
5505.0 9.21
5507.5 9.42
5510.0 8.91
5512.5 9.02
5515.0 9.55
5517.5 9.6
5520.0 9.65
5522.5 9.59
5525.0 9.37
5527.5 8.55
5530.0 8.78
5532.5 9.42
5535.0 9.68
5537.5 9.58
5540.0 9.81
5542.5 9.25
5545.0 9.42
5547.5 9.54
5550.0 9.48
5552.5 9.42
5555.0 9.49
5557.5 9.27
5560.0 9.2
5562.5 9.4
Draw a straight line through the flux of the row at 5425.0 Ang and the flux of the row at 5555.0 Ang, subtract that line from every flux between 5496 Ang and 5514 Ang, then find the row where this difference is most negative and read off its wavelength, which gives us 5510.0 Ang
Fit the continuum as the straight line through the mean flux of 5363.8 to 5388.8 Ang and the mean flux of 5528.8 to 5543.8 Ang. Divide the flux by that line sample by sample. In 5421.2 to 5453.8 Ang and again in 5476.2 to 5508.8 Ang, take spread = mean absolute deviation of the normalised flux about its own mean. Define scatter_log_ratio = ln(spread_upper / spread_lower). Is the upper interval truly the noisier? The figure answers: -0.31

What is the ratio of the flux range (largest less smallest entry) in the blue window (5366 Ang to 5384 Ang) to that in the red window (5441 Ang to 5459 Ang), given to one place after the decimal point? 1.4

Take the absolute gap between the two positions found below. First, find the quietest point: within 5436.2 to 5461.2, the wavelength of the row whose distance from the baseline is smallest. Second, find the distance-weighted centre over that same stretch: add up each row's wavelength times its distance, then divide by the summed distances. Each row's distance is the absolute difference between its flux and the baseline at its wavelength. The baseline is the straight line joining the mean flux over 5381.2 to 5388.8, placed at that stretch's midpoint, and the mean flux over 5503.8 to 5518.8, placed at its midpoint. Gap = 8.1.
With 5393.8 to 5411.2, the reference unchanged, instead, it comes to 8.5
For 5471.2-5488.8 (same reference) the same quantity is 5.9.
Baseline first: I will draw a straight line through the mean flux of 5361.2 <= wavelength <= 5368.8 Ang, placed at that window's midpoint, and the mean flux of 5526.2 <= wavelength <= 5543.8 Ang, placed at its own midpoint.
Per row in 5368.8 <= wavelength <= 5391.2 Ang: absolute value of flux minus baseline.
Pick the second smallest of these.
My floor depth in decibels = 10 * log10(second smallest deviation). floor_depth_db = -7.8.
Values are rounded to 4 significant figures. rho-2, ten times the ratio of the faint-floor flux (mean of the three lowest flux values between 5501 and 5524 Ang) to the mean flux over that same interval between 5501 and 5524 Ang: 9.669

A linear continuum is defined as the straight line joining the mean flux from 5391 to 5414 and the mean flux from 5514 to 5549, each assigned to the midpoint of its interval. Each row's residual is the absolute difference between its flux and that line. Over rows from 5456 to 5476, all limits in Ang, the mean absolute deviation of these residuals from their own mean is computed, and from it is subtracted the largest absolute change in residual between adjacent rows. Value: -0.38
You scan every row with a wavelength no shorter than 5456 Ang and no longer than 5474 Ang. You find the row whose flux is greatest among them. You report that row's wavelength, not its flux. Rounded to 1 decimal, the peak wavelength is 5460.0 Ang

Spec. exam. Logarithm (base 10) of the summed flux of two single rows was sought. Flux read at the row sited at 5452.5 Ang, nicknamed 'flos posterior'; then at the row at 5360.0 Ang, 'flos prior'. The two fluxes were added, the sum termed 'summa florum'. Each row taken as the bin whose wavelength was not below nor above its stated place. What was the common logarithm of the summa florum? 1.29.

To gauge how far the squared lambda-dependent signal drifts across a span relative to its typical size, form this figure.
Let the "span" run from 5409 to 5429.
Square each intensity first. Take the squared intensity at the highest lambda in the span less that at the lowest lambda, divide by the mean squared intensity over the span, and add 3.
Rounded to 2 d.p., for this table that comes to 2.99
